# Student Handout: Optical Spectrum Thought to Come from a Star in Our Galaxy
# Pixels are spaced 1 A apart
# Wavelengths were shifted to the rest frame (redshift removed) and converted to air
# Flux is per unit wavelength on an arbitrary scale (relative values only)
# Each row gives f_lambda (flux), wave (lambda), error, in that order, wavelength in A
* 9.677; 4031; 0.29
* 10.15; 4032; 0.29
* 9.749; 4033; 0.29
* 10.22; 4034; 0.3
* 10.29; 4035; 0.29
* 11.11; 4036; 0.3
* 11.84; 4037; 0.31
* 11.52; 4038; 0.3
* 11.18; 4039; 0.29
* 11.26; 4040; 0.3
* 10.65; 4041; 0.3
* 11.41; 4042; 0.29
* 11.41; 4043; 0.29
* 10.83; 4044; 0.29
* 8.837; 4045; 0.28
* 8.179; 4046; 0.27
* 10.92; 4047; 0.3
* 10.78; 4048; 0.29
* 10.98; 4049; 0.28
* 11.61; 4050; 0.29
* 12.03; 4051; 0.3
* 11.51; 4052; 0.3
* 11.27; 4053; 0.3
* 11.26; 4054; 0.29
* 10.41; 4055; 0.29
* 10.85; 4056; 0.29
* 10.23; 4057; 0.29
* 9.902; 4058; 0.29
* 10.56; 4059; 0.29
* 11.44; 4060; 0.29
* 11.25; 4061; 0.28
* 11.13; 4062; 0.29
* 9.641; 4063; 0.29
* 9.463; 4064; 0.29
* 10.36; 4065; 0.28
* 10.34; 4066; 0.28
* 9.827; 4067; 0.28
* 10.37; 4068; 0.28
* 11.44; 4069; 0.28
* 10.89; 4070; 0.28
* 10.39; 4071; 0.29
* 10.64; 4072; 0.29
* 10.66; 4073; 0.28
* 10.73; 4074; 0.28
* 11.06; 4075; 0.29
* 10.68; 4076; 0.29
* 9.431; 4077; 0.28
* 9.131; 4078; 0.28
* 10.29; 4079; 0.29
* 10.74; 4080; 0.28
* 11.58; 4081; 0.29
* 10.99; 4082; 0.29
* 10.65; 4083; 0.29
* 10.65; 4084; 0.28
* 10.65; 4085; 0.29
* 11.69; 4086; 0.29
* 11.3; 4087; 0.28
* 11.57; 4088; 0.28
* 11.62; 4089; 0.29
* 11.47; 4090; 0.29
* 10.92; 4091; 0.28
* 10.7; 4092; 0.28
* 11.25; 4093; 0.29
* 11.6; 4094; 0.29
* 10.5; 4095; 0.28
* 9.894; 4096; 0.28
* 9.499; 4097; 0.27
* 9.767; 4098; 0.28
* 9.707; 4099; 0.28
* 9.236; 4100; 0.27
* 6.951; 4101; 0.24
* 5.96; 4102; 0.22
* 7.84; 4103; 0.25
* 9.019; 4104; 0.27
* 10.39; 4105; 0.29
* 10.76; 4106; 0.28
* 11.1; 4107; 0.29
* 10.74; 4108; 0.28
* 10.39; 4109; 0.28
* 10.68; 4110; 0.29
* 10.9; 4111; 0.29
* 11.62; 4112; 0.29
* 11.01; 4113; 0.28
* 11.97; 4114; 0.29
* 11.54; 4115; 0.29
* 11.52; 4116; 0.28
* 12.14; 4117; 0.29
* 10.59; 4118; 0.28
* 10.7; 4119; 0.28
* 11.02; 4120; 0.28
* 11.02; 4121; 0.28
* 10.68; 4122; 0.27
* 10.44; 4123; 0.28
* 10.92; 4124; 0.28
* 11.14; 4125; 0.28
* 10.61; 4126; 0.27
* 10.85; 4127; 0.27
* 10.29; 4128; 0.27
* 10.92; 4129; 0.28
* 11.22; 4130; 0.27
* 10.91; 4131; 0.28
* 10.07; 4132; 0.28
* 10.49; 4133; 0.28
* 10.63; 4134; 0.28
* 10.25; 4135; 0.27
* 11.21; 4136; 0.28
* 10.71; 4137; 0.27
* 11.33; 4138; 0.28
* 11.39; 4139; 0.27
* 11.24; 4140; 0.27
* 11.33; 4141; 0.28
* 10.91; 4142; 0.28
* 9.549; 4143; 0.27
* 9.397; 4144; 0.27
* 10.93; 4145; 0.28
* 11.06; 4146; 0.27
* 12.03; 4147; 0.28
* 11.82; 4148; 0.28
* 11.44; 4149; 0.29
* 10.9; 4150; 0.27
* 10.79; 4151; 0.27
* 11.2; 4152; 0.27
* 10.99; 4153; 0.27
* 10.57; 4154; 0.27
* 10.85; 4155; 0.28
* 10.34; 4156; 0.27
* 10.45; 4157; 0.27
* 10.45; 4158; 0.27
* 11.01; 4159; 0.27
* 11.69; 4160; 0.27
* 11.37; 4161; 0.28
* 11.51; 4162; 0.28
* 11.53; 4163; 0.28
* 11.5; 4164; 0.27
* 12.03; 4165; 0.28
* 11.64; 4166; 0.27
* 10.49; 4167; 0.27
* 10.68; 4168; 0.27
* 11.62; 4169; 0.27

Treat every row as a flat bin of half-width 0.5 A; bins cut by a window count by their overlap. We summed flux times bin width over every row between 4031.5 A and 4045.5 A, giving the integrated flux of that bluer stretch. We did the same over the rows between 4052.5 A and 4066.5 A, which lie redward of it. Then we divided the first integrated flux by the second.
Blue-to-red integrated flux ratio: 1.02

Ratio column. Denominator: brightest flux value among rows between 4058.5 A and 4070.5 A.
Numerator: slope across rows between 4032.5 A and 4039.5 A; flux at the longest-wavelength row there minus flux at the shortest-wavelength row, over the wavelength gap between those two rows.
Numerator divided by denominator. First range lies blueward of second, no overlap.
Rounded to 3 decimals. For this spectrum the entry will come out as 0.021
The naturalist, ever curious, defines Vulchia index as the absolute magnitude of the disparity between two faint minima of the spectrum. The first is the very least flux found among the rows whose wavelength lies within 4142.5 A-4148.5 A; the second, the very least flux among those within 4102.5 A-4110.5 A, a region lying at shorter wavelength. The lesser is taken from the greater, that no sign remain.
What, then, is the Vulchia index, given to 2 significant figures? 1.6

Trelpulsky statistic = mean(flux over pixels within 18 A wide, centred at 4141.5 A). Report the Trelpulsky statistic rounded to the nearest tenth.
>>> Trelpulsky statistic 10.9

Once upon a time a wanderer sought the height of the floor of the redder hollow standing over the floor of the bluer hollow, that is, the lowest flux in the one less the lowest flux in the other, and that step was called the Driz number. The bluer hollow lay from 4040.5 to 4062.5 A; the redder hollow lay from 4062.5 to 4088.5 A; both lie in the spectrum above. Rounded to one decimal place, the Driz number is 1.0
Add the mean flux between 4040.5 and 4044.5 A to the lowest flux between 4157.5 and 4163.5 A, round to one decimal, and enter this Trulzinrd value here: 21.5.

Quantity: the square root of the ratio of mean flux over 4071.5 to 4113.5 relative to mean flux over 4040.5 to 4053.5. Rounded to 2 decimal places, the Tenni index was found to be 0.98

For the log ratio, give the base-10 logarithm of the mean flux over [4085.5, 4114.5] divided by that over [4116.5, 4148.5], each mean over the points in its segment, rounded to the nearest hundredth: -0.02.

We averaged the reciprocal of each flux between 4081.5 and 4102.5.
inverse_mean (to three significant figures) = 0.0997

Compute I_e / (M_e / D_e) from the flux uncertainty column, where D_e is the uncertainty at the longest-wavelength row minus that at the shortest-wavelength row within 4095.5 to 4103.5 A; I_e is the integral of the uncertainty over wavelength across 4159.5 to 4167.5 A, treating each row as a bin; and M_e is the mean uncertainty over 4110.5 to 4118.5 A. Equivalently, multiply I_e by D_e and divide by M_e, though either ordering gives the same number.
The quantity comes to -0.23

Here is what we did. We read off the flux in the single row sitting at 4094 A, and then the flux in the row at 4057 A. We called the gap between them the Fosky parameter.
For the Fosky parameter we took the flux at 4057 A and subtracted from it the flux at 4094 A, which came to -1.4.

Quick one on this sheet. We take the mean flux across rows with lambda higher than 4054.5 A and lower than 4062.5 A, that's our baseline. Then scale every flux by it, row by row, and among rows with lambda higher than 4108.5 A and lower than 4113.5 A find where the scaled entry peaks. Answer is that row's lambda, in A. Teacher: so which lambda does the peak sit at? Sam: 4112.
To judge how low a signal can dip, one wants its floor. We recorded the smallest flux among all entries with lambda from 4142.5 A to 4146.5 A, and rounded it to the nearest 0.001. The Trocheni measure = 9.397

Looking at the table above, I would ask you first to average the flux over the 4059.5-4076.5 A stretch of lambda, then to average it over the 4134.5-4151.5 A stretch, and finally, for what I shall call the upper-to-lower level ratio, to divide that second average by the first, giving 1.03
